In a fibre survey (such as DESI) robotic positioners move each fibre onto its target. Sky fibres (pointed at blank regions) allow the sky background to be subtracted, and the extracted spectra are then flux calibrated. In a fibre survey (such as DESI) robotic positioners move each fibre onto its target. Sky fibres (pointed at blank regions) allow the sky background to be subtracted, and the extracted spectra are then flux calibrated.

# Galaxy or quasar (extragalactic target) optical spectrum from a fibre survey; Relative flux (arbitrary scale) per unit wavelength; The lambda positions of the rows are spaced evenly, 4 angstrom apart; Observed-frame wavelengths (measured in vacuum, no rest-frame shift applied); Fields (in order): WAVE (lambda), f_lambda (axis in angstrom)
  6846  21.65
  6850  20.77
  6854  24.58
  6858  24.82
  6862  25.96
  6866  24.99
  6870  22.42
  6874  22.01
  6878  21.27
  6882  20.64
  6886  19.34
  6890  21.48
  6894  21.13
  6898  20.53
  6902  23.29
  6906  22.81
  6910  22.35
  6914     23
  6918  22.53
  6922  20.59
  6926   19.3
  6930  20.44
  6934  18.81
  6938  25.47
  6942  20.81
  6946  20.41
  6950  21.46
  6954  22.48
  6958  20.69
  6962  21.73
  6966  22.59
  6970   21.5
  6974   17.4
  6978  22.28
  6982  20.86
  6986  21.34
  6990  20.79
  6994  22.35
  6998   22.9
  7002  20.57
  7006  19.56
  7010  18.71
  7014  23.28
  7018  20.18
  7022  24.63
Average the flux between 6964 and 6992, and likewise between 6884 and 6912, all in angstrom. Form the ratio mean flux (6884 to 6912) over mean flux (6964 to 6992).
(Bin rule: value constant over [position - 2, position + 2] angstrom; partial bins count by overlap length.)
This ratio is 1.03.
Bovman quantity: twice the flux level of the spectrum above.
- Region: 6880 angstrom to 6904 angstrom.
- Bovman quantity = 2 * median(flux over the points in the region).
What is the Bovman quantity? 41.8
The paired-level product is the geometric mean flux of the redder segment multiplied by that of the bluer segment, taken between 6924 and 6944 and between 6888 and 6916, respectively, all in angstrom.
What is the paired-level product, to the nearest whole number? 460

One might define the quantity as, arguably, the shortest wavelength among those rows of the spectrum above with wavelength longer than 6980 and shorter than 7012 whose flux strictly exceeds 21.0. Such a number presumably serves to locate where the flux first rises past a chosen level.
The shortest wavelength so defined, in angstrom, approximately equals 6986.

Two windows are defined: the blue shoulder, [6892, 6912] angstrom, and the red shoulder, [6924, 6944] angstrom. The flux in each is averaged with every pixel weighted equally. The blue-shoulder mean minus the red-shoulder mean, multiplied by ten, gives 11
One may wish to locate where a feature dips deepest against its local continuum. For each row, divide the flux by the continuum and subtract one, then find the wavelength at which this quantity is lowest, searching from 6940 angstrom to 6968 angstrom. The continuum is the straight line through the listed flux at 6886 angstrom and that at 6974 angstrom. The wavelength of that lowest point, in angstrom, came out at 6946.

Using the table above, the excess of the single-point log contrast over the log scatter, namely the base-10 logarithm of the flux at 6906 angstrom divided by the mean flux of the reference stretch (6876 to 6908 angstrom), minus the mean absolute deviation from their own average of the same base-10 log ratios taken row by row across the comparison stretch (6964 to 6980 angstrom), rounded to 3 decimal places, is -0.010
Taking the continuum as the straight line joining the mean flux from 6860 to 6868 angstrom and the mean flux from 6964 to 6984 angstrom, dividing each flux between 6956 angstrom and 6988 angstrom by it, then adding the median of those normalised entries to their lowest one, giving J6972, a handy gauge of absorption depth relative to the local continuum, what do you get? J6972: 1.85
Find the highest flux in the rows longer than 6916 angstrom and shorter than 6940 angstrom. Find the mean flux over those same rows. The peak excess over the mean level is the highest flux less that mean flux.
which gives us 4.3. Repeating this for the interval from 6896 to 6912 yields 1.0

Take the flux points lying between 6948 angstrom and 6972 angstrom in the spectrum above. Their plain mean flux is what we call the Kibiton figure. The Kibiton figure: 21.7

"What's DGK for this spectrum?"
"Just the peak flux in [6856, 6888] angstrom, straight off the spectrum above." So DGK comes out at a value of 25.96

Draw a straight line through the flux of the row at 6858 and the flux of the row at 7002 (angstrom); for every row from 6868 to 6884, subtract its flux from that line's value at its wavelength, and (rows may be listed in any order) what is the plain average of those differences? 2.7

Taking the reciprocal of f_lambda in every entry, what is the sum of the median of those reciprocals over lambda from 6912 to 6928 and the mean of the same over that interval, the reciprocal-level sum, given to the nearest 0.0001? 0.0935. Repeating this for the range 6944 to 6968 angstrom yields 0.0928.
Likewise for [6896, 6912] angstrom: 0.0893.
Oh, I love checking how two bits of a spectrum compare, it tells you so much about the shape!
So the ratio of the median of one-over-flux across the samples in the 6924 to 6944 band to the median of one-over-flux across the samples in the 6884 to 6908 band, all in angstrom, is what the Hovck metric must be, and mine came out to 1.04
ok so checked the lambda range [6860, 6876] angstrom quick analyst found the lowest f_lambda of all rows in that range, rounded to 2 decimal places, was 22.01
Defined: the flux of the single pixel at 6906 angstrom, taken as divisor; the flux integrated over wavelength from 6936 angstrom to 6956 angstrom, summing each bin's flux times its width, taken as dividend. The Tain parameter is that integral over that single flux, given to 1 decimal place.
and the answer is 19.4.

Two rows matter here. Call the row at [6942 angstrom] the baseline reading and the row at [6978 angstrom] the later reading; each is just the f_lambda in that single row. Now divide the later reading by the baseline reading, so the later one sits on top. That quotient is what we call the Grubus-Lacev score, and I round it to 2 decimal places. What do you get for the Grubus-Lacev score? 1.07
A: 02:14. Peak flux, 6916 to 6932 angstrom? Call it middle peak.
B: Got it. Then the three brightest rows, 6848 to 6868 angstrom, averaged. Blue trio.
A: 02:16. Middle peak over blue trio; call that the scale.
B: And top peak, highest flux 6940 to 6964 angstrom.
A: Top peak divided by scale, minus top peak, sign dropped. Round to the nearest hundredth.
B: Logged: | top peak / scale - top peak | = 2.72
